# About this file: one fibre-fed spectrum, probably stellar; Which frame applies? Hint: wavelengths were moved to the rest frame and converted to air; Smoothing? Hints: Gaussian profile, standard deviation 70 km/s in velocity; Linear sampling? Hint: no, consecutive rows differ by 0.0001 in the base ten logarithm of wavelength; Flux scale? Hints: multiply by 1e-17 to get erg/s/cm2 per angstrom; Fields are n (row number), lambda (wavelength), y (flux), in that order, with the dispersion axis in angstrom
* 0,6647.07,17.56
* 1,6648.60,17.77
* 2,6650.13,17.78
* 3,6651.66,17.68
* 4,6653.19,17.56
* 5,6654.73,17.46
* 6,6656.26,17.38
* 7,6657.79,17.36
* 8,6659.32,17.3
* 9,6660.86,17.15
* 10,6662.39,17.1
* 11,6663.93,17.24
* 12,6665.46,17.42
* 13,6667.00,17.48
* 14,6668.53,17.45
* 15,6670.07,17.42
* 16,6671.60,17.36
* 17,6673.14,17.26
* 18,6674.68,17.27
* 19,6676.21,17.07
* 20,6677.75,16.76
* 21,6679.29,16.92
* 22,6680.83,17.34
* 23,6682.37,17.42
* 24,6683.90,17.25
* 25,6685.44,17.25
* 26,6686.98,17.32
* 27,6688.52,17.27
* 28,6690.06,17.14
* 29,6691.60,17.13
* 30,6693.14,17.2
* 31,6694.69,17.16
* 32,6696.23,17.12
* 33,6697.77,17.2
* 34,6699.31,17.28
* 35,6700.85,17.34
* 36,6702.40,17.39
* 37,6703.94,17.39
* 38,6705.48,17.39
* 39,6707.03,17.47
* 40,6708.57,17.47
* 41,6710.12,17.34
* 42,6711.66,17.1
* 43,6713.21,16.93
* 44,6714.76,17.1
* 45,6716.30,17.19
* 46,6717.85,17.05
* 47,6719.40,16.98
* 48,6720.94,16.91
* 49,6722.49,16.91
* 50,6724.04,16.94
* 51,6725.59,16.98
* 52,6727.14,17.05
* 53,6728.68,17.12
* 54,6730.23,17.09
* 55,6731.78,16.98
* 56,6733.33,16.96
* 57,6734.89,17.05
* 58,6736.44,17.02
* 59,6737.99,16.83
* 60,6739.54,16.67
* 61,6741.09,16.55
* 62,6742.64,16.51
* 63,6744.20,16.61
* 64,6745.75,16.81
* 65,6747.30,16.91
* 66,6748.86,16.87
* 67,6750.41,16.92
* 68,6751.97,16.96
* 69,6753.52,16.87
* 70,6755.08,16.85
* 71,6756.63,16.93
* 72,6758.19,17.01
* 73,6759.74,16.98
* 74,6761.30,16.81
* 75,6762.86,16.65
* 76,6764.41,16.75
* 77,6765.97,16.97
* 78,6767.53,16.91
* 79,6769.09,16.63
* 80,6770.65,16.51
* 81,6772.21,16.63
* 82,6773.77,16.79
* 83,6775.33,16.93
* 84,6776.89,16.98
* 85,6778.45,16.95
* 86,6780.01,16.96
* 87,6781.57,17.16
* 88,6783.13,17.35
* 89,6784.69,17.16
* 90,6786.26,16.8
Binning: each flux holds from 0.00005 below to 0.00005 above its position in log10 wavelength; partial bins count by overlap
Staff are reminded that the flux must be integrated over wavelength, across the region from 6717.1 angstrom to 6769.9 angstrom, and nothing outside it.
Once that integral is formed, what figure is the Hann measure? 891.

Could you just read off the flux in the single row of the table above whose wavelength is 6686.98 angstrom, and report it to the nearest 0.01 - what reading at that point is 17.32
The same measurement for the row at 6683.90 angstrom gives 17.25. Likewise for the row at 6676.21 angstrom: 17.07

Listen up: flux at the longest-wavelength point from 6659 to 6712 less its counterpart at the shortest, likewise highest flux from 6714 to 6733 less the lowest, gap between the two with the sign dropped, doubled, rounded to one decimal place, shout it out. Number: 1.0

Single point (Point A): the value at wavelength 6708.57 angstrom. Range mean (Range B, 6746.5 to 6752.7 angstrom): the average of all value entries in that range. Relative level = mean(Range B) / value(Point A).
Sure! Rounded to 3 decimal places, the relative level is 0.968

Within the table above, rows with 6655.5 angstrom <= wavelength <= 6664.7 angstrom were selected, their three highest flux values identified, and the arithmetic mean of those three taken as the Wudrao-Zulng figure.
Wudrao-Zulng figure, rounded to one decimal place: 17.3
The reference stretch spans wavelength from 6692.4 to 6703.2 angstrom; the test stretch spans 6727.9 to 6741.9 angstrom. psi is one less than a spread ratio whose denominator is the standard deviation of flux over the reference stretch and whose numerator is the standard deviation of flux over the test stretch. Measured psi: 1.0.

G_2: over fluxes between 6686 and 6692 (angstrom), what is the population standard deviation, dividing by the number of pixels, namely 0.08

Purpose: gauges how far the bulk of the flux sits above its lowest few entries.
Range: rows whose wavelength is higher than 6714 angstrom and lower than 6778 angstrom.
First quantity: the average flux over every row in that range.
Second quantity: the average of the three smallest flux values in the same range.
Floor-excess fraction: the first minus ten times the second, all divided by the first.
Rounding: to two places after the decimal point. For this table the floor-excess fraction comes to -8.79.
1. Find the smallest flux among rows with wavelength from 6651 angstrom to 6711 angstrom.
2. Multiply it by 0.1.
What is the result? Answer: 1.676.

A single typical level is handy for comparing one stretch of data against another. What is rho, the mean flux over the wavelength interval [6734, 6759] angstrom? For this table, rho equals 16.8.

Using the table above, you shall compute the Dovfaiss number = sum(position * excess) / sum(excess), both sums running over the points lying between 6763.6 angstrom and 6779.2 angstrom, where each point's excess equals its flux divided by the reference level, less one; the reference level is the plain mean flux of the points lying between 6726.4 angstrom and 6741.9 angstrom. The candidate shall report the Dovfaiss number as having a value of 6769.9 angstrom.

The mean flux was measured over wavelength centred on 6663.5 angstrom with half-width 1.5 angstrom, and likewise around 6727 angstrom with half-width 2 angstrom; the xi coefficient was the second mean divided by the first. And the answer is 0.993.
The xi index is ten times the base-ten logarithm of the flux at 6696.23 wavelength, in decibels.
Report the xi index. 12.3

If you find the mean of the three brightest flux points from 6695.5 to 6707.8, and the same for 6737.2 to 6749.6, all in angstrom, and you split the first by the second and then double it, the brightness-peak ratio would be 2.06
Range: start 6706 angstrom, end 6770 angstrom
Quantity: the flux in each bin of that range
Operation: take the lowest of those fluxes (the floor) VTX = 16.51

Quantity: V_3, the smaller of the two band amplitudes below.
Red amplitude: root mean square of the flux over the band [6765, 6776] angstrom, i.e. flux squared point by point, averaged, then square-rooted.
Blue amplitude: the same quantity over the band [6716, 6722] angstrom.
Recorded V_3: 16.8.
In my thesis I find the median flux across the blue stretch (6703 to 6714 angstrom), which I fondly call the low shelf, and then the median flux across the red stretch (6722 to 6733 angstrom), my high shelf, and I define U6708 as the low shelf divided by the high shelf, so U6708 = 1.02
